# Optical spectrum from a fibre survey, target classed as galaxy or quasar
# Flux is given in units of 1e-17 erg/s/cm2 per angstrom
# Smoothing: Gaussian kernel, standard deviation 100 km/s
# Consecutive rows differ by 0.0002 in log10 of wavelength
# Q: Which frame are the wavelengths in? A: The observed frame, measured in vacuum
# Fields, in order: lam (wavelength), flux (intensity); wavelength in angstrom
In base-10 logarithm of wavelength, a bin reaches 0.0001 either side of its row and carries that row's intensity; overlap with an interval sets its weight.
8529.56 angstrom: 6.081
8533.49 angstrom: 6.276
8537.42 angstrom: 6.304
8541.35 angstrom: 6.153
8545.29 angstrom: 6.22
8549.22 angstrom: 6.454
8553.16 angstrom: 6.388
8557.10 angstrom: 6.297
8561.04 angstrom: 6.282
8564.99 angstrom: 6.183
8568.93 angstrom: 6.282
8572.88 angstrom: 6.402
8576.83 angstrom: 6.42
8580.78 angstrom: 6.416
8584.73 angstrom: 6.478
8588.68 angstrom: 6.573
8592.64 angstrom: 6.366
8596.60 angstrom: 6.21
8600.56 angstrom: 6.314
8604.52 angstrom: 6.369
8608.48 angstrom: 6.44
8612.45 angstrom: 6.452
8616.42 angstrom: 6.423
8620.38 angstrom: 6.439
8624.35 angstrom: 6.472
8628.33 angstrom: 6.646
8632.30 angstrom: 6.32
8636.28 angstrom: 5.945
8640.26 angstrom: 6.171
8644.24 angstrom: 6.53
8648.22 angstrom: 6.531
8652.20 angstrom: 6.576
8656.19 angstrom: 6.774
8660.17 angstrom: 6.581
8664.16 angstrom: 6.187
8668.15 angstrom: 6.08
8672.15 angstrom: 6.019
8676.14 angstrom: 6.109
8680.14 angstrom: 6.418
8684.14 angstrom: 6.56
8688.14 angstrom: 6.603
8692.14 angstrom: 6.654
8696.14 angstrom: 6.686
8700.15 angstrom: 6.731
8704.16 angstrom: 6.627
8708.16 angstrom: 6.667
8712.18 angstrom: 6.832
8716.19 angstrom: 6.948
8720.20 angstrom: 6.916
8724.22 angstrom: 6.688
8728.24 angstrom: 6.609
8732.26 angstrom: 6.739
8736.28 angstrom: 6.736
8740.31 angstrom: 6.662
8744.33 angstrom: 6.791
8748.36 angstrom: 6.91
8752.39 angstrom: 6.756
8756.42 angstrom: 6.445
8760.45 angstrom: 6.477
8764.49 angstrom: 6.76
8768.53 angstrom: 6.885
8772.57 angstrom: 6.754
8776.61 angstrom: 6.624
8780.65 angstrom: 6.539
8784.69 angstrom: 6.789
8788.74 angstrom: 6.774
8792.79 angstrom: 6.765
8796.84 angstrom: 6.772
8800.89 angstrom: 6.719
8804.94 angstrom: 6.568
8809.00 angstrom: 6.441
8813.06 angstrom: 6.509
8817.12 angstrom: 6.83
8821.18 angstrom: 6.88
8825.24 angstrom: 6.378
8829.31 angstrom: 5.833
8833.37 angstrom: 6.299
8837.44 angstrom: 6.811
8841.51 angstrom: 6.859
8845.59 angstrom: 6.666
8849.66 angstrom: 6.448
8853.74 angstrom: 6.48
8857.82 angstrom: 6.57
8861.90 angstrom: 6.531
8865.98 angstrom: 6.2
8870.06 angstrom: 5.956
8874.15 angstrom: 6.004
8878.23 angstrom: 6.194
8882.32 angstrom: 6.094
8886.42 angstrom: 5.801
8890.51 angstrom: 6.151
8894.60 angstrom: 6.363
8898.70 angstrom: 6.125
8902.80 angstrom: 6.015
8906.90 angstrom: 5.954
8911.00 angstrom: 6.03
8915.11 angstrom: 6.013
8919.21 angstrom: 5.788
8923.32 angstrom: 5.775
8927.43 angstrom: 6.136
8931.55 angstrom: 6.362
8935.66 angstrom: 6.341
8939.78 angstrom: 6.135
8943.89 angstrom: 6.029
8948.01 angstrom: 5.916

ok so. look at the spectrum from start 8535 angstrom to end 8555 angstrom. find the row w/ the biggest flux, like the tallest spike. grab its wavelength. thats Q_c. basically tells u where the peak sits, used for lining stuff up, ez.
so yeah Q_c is 8549.22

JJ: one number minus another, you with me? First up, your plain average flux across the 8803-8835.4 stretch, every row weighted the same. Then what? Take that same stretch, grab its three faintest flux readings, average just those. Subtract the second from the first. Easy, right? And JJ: 0.297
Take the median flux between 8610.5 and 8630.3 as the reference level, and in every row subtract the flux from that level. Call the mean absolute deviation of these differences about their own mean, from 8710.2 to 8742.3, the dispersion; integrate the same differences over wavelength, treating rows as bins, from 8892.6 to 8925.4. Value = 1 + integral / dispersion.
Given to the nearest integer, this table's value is 148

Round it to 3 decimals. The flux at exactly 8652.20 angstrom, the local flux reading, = 6.576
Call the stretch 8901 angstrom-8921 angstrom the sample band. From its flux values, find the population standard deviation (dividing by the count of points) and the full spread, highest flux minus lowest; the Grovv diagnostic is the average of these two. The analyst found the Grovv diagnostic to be 0.17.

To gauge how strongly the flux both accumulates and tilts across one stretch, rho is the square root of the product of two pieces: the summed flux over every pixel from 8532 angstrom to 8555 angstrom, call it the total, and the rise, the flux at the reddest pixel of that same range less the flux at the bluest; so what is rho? 2.1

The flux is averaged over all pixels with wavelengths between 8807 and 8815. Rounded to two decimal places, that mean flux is 6.47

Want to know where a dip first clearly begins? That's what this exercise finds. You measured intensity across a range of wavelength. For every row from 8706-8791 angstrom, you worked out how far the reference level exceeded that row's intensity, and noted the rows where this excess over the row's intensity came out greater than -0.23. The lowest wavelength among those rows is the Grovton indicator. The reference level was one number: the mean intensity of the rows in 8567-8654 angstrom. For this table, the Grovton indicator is 8728.24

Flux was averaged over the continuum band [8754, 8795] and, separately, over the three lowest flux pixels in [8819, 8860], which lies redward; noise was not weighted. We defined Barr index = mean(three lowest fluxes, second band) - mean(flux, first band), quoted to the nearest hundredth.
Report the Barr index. -0.51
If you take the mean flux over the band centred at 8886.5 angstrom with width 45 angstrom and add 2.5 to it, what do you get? 8.58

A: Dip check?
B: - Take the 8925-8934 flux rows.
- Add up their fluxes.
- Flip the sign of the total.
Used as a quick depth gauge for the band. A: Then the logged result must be -12.5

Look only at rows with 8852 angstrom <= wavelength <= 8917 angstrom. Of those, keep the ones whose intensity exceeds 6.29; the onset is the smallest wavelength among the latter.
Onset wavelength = 8853.74 angstrom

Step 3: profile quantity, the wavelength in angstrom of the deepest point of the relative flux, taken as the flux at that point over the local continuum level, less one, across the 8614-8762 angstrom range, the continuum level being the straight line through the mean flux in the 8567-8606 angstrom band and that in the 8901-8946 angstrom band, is 8636.28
